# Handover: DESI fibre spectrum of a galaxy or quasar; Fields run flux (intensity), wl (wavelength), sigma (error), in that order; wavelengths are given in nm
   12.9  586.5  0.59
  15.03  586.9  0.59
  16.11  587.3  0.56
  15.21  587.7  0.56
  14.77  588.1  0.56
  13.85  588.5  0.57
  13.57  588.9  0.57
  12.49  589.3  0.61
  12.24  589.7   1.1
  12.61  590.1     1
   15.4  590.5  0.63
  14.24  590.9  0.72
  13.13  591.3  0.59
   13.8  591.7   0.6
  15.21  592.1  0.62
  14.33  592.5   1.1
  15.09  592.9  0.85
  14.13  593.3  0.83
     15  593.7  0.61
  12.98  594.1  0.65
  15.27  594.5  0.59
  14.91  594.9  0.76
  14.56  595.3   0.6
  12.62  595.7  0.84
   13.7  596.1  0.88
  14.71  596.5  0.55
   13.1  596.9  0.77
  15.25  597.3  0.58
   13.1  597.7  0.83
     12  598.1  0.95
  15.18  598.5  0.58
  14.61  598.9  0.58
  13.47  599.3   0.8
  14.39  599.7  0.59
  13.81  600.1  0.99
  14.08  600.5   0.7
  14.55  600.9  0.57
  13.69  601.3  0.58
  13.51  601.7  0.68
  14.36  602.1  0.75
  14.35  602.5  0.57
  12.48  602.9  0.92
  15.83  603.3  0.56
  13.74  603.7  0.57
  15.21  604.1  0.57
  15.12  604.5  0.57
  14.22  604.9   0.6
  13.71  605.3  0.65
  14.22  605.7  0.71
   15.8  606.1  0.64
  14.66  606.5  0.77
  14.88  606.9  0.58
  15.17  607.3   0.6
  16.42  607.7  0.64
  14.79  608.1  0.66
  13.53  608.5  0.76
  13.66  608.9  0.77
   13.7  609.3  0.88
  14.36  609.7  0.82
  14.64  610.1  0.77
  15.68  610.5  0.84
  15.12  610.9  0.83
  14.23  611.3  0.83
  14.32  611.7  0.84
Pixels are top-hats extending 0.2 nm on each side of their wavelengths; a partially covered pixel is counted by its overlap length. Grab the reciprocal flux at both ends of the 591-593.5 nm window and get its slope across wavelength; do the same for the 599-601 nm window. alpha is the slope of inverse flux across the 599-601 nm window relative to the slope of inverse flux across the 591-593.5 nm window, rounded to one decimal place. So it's 1.3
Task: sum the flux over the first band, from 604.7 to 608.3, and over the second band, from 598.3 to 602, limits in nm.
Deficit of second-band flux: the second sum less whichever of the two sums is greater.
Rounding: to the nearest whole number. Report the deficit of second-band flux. -7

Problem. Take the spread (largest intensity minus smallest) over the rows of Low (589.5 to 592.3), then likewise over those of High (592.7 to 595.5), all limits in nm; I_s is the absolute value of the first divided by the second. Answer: 1.4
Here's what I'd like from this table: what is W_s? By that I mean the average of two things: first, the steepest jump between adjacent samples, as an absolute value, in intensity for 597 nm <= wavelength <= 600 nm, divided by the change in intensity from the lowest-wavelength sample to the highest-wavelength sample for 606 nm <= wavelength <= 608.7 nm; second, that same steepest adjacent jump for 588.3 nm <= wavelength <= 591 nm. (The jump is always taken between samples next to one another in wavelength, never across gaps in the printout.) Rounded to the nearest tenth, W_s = 0.7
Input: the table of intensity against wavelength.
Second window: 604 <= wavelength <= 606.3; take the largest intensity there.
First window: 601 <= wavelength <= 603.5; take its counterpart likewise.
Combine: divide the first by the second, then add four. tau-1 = 5.00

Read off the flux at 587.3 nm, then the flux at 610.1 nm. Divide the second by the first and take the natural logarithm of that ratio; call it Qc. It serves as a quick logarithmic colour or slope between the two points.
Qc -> -0.10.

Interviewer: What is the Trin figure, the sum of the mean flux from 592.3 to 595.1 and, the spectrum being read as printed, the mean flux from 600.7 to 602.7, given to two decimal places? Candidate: 28.62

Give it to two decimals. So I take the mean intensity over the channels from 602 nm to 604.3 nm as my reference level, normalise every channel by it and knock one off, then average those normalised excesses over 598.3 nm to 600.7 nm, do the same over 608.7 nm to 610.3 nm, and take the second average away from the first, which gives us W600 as 0.01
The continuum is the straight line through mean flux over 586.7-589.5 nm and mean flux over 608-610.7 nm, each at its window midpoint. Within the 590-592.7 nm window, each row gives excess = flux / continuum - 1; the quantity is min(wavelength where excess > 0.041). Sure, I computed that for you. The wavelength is 590.5 nm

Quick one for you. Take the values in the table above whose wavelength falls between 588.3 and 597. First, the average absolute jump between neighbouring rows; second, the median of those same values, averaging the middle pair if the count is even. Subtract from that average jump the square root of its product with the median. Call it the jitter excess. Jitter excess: -2.83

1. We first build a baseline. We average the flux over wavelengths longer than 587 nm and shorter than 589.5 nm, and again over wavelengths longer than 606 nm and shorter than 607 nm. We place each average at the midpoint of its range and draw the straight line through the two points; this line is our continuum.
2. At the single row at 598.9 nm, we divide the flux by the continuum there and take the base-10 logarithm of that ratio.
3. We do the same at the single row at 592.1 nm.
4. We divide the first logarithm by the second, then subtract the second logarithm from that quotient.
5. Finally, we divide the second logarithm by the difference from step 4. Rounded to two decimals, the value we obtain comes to -0.08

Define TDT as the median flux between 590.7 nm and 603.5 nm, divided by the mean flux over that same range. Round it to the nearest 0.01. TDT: 1.01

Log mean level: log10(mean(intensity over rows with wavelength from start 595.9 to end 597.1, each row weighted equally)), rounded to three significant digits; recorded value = 1.14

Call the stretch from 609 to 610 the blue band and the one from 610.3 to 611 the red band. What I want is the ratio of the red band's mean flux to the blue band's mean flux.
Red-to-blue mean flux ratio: 1.10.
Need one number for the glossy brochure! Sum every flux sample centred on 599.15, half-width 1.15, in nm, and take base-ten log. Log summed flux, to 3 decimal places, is 1.921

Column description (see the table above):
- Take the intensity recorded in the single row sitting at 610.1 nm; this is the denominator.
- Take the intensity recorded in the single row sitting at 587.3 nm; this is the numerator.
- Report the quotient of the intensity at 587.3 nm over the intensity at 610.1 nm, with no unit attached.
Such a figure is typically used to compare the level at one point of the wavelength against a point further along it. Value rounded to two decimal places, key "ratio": 1.10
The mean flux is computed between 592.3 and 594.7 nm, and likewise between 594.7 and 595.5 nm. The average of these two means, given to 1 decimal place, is 14.6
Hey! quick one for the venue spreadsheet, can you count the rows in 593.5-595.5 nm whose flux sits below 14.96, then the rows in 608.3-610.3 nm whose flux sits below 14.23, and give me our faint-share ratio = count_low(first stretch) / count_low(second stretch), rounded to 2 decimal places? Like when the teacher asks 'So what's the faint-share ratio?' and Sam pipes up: 1.00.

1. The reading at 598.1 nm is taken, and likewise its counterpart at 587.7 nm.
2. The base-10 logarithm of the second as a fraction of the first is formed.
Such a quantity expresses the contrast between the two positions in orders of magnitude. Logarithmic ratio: 0.10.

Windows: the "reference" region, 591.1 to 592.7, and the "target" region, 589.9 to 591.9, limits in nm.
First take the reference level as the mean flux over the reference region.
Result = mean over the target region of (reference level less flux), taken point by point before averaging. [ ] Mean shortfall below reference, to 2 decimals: 0.28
